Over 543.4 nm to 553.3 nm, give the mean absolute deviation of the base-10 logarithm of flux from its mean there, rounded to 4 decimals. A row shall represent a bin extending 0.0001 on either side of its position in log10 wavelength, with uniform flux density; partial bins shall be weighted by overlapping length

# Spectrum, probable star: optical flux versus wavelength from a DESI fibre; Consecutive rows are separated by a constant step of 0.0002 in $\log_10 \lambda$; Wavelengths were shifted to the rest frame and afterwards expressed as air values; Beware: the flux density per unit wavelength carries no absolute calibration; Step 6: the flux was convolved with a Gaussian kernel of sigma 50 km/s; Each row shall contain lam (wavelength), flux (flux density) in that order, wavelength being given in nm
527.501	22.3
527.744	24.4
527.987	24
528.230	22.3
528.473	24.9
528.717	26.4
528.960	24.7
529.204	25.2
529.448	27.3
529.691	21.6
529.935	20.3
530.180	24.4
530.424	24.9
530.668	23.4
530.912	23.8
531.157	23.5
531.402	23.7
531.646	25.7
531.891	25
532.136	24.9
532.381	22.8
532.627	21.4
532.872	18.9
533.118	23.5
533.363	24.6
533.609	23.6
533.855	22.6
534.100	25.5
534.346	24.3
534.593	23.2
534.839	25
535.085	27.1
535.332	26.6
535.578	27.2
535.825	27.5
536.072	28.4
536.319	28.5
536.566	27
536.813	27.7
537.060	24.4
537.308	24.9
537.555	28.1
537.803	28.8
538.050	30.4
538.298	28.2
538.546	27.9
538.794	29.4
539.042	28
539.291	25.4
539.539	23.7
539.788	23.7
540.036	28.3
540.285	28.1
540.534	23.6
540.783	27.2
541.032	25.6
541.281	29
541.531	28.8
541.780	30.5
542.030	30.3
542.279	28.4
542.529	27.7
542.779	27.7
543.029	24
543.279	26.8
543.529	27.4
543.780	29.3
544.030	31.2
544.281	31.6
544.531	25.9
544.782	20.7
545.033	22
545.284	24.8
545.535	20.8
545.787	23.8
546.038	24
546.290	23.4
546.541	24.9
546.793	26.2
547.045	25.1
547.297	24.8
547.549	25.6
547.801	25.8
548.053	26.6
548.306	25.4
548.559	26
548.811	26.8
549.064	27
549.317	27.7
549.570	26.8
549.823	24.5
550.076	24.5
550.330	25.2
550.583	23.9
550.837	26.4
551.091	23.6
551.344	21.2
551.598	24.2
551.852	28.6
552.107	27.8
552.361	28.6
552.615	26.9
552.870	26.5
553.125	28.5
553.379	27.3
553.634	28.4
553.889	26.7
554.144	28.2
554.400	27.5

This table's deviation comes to 0.0320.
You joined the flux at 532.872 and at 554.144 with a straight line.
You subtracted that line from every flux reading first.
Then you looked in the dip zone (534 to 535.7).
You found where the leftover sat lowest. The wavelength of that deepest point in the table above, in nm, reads 534.593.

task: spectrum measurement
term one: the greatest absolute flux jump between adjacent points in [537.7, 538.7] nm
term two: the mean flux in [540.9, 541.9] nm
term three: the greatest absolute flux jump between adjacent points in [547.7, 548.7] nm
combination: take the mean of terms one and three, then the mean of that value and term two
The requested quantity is 15.1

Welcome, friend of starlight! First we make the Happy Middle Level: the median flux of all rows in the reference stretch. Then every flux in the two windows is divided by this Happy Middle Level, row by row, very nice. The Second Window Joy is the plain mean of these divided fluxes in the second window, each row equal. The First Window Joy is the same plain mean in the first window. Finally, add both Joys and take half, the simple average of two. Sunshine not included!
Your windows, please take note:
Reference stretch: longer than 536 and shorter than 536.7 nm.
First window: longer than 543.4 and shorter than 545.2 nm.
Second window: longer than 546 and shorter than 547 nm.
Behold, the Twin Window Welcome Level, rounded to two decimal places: 0.91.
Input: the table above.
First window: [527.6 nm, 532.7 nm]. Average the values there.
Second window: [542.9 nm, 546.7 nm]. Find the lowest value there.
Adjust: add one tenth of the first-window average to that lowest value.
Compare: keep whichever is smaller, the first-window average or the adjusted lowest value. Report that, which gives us 23.1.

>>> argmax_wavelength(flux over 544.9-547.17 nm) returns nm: 546.793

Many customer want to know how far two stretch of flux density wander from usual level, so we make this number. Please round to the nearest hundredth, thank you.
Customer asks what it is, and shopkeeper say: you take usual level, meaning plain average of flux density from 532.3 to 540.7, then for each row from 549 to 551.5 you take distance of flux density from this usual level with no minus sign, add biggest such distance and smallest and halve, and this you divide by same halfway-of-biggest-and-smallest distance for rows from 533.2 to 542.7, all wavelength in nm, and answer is 1.06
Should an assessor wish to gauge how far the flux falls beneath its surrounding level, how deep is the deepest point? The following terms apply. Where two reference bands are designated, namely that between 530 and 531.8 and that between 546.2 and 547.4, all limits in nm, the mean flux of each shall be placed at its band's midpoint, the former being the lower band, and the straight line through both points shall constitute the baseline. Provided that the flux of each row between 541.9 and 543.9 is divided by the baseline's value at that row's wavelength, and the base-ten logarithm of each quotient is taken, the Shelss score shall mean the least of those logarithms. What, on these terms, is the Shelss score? -0.01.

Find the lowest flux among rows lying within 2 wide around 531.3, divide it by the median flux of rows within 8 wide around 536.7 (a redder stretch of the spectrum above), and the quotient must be 0.87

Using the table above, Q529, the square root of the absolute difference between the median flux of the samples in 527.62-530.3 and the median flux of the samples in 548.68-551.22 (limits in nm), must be 1.18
